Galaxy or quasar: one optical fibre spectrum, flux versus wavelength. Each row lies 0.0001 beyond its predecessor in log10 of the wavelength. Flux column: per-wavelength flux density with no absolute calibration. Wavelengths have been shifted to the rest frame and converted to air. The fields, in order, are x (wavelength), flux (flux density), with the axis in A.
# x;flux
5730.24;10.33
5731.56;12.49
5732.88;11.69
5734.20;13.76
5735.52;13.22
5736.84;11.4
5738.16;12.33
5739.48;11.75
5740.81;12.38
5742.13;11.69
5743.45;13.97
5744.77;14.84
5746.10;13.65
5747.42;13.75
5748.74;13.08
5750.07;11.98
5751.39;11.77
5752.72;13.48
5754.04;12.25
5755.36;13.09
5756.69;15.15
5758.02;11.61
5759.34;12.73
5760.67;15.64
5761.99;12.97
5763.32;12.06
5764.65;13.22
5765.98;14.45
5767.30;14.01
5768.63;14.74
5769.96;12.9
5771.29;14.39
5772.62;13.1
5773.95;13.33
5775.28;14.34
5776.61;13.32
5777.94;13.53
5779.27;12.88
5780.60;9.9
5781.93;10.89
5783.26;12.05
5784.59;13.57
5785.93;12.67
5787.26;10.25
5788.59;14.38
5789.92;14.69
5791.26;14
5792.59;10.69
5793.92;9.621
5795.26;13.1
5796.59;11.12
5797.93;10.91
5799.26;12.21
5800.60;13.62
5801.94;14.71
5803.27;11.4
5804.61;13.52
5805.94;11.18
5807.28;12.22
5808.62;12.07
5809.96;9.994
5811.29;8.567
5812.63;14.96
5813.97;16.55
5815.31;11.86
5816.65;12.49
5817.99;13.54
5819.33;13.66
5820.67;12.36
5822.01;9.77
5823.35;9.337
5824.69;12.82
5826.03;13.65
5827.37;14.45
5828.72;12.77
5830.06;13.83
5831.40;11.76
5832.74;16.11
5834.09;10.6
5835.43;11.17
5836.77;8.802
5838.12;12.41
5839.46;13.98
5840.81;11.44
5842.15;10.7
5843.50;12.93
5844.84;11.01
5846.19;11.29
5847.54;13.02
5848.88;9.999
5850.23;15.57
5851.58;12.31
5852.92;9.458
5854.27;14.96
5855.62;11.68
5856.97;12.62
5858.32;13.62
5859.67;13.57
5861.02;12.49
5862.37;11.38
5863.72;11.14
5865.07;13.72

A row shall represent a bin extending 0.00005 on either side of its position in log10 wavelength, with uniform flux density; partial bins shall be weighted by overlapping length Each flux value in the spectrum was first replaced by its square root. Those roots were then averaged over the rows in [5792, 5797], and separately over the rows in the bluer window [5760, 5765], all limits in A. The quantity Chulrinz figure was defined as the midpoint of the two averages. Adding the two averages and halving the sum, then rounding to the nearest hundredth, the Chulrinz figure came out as 3.50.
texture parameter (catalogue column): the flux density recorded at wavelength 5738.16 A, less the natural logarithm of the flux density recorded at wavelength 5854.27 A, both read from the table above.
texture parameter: 10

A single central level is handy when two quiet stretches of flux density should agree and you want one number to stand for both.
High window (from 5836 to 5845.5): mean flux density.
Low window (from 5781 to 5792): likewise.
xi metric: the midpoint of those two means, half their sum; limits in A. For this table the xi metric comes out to 12.2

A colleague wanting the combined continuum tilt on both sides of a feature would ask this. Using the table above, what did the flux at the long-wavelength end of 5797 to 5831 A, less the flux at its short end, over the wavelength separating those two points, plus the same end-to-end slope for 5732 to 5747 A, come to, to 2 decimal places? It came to 0.24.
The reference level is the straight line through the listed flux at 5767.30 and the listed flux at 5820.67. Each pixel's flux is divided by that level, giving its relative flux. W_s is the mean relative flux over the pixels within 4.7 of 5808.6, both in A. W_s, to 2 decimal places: 0.93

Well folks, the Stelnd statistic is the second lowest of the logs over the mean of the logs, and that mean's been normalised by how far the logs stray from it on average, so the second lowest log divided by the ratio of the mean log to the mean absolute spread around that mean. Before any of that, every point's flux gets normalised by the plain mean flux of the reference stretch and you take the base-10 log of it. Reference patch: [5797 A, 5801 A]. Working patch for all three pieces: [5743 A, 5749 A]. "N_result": 0.01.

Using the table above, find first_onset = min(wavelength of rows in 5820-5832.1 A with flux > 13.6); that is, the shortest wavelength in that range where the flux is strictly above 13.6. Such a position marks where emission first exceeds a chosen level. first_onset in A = 5826.03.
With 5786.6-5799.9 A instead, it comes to 5788.59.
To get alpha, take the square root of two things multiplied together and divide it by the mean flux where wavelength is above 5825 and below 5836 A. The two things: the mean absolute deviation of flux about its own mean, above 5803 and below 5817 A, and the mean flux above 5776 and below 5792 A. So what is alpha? 0.339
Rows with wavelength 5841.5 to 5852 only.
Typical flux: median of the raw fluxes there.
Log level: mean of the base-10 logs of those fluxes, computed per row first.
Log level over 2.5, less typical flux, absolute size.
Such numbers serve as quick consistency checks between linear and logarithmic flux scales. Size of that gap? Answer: 11.4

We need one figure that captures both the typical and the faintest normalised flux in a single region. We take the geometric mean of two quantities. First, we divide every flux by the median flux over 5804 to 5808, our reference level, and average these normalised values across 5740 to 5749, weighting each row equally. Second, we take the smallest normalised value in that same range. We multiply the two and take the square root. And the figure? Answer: 1.02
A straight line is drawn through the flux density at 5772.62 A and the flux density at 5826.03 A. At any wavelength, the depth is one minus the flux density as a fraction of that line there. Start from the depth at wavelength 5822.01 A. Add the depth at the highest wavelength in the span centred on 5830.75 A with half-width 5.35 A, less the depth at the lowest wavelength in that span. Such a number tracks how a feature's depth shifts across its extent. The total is 0.47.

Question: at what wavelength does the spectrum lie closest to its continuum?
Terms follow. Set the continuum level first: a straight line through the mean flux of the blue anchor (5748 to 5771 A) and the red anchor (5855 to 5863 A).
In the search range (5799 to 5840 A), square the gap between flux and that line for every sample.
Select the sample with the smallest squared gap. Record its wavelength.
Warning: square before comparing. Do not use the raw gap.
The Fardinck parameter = 5828.72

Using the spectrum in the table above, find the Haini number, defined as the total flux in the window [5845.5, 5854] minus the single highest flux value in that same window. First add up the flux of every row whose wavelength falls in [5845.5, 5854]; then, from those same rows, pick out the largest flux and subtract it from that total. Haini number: 56.1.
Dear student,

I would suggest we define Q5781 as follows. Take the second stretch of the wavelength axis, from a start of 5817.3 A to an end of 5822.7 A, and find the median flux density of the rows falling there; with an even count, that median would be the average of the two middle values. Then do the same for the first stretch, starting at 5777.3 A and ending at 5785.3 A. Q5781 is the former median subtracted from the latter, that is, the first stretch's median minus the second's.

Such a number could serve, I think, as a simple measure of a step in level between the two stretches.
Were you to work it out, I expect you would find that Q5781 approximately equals -0.5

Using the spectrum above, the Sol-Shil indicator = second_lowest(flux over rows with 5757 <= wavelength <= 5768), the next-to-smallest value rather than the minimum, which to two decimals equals 12.06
